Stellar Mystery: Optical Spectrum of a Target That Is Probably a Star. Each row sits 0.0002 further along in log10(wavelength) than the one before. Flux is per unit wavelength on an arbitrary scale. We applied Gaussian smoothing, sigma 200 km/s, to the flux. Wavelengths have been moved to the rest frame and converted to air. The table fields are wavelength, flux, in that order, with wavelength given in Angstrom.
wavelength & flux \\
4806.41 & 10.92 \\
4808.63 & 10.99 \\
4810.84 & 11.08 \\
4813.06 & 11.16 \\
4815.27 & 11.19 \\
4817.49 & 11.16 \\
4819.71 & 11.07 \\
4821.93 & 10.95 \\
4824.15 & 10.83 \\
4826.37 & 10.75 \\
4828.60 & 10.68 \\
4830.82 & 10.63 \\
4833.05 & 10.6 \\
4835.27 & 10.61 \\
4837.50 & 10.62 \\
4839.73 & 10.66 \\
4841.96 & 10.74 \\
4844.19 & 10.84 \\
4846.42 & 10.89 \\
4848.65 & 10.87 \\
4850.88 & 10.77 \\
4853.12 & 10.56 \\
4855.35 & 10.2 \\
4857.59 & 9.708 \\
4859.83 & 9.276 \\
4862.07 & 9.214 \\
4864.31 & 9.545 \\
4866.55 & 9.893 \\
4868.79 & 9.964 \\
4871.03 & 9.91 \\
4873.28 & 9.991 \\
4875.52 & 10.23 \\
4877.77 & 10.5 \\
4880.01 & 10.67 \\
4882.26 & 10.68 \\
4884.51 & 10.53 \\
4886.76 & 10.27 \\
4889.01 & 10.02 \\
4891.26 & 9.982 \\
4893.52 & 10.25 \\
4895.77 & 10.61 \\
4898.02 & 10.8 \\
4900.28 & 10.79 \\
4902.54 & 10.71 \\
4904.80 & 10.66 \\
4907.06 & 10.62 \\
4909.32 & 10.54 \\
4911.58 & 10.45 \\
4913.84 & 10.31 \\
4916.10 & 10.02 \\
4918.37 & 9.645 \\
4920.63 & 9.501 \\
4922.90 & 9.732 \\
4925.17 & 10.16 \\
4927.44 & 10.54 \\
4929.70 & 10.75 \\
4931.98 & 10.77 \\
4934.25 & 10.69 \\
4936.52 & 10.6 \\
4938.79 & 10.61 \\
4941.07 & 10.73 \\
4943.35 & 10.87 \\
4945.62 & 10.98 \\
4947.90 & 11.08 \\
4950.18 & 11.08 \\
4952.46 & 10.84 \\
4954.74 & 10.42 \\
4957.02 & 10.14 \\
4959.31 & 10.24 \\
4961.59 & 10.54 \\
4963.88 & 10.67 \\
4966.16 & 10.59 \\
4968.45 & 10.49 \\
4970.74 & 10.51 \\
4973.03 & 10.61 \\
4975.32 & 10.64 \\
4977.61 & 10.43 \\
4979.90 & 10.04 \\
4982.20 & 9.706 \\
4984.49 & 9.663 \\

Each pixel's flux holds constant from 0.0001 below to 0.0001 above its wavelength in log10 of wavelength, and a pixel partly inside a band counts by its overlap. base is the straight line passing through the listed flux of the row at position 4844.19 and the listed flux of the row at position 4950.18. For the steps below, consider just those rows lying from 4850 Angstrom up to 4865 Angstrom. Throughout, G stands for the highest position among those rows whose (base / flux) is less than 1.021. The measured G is 4850.88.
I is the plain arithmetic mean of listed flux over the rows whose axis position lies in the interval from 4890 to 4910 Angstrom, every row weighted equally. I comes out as 10.6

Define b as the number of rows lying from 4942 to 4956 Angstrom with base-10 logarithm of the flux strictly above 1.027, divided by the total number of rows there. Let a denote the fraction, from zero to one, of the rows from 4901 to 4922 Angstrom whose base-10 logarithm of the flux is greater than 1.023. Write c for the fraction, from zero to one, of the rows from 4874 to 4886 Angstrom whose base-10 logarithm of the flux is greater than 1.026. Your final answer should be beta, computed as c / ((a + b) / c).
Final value 0.1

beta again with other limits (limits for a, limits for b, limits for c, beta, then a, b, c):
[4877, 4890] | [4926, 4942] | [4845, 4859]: 0.3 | 0.33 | 0.57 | 0.5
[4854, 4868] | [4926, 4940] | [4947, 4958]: 0.7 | 0.00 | 0.50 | 0.6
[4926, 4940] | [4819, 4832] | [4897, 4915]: 0.2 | 0.83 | 0.83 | 0.6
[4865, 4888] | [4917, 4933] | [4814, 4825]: 2.1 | 0.20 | 0.29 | 1.0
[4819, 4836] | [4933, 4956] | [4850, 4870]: 0.0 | 1.00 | 0.70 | 0.1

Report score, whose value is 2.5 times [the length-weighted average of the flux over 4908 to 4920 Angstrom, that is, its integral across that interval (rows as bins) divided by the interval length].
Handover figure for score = 25.4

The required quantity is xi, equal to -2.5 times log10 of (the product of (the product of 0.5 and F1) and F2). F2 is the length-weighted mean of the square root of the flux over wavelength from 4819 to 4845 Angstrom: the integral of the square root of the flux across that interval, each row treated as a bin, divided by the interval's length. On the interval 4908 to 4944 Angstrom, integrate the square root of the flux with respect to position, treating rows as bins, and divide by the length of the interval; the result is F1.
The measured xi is -1.81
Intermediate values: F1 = 3.22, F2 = 3.28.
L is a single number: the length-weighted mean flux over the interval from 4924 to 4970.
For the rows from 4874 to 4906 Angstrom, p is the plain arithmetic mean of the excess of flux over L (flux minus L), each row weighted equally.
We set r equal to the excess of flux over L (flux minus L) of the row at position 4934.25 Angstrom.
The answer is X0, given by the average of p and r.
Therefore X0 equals -0.05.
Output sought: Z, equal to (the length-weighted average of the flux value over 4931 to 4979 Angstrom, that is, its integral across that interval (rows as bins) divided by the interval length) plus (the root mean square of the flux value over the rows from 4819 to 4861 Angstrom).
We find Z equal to 21.2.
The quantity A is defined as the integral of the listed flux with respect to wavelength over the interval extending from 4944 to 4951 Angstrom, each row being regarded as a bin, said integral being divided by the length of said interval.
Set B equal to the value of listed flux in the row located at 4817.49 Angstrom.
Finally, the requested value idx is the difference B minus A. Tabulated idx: 0.1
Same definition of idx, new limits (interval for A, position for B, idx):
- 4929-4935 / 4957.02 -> -0.6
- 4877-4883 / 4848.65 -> 0.2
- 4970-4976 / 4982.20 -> -0.9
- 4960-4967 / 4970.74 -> -0.1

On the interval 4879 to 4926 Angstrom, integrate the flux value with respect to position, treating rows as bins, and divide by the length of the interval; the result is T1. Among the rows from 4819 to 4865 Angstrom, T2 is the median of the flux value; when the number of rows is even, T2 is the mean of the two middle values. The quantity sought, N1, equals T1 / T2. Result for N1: 0.97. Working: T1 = 10.3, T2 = 10.7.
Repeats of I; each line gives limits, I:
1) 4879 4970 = 10.5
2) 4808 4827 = 11.0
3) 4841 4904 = 10.3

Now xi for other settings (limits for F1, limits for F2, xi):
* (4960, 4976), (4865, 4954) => -1.80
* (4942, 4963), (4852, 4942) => -1.80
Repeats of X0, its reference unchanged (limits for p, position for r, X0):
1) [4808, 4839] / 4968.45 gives 0.05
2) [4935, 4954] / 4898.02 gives 0.19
